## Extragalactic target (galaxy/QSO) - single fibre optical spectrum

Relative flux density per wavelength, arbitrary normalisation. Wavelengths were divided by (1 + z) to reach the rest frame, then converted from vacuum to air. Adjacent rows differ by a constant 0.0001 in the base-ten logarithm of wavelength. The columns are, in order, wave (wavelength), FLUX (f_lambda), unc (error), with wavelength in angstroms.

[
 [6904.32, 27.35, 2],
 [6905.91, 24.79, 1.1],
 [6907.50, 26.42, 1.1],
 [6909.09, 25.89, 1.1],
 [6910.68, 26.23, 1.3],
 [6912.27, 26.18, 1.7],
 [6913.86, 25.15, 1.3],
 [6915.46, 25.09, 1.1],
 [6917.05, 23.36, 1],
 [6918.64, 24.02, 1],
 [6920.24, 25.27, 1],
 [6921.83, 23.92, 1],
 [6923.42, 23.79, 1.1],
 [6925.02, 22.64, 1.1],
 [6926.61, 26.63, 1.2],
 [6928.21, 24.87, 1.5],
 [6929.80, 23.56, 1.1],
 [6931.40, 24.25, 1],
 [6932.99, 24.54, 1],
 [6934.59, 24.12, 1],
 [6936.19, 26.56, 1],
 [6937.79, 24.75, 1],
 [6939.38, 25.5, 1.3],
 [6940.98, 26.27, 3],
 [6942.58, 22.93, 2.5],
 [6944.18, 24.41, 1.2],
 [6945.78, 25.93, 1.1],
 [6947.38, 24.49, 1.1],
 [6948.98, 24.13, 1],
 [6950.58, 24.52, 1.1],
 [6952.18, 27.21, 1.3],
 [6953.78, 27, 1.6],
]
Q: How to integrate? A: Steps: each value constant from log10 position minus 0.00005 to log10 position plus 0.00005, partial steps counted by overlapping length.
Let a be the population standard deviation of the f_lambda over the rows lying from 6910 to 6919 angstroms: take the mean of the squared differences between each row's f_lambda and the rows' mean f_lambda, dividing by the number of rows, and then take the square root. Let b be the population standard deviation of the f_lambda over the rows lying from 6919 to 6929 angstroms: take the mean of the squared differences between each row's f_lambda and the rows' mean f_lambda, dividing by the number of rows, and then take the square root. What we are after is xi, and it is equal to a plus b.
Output 2.31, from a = 1.05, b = 1.26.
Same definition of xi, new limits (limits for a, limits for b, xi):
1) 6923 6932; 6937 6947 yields 2.36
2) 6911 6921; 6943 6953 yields 2.01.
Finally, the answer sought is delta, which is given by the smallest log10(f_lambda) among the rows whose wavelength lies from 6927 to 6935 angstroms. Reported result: 1.372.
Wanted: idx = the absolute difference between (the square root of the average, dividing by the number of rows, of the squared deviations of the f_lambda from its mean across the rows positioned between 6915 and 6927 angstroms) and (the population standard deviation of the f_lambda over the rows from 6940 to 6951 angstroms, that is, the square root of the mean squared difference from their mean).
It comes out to 0.14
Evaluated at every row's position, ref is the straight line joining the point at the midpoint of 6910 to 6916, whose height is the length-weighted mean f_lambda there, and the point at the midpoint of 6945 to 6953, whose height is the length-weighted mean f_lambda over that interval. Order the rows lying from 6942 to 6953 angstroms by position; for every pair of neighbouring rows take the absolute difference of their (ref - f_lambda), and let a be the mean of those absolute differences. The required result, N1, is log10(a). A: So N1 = 0.12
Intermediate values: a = 1.32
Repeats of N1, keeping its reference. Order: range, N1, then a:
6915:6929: 0.18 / 1.50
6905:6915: -0.15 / 0.71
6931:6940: 0.06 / 1.15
